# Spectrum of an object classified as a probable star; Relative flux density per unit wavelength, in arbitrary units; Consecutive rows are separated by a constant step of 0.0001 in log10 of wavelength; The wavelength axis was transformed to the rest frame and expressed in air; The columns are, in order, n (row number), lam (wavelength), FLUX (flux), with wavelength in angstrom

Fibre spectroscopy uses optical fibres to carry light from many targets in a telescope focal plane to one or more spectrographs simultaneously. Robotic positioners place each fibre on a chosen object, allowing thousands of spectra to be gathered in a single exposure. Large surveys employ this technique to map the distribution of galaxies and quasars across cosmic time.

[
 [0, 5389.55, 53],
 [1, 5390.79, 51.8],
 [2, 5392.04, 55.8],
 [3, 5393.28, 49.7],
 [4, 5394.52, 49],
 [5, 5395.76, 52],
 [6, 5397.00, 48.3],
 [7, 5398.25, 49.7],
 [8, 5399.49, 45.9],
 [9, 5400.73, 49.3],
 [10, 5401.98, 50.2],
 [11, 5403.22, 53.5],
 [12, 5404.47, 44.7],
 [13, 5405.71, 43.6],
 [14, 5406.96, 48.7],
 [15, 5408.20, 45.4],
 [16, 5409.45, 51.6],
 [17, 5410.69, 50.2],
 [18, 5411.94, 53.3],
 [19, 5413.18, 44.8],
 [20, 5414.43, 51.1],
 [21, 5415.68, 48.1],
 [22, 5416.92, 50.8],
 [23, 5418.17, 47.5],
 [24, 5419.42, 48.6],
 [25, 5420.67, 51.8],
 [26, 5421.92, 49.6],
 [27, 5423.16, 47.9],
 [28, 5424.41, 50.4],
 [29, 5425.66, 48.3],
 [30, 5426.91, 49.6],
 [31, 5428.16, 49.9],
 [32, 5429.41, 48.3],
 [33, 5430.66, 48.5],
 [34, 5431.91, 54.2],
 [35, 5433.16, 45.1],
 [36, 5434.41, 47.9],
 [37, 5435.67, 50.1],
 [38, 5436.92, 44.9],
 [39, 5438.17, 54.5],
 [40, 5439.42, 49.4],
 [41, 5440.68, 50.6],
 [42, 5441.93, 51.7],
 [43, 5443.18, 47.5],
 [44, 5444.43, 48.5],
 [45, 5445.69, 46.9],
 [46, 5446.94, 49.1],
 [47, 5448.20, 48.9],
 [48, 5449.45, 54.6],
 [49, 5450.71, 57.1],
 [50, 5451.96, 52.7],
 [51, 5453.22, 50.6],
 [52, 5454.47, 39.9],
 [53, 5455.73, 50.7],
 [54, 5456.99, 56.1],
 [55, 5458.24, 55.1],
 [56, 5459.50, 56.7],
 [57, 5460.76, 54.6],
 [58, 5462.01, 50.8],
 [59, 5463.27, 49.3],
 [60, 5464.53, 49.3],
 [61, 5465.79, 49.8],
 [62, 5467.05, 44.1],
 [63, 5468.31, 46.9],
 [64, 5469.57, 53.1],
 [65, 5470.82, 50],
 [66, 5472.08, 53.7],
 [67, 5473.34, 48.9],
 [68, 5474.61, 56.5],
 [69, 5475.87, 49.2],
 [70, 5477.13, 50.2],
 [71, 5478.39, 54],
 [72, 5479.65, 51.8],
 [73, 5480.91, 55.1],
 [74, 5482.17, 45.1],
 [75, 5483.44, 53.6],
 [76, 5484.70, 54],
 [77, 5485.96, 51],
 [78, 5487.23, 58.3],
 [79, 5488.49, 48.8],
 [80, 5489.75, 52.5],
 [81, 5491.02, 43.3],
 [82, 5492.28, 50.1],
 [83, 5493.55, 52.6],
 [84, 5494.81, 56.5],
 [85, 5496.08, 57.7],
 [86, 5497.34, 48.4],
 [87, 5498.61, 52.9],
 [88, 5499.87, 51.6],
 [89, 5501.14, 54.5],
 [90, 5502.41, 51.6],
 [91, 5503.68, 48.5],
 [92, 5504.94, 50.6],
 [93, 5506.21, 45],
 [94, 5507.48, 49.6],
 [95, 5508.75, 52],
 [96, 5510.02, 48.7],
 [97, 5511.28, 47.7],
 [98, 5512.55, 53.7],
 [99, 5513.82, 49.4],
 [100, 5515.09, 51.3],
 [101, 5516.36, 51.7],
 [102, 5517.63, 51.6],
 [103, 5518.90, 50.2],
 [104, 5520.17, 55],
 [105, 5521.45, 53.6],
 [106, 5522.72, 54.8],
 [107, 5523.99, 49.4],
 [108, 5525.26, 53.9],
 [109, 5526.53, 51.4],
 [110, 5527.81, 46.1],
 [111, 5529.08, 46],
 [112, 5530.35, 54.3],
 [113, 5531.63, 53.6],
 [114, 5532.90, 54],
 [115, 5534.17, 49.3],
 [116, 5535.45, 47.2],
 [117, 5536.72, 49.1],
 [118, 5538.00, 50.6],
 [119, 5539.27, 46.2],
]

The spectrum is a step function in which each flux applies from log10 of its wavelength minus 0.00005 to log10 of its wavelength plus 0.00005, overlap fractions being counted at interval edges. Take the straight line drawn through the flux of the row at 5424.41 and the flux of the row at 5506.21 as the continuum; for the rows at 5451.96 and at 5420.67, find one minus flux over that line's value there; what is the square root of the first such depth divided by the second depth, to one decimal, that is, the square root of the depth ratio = 1.9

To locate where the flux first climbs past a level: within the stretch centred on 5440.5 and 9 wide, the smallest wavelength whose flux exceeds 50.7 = 5438.17 angstrom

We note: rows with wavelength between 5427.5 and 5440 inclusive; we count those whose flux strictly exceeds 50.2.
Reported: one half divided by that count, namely 0.25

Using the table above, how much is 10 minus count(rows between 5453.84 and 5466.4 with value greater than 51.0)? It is 6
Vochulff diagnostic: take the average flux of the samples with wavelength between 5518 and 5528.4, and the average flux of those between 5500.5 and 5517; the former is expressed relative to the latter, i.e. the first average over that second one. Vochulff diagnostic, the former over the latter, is 1.029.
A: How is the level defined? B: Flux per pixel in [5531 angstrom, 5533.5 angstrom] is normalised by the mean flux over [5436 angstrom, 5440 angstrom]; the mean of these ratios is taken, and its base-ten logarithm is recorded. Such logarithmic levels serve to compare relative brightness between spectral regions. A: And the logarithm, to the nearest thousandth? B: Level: 0.035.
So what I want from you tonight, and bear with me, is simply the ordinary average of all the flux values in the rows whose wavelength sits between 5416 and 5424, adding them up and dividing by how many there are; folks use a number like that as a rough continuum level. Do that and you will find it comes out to 49.4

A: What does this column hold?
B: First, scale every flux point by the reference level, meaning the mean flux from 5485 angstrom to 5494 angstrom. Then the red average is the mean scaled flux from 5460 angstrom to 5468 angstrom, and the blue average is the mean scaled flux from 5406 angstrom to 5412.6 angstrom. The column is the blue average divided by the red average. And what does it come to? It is 1.00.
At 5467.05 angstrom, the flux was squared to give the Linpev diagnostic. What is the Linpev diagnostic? 1945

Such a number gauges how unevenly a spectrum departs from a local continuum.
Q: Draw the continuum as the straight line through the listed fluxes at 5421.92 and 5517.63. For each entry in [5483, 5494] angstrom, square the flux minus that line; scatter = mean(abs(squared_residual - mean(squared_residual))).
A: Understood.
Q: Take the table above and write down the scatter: 18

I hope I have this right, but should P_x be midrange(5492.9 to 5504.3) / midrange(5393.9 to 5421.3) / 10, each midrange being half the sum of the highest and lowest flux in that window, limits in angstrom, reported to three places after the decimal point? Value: 0.109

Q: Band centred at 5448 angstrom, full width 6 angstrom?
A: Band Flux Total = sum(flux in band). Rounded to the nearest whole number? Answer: 257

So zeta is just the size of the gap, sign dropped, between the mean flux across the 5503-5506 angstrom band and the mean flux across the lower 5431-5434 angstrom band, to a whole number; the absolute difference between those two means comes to 0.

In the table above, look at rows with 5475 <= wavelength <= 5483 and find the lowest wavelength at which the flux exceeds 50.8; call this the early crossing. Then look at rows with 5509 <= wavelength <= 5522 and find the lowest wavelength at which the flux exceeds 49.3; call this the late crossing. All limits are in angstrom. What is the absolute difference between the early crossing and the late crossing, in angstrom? 34.2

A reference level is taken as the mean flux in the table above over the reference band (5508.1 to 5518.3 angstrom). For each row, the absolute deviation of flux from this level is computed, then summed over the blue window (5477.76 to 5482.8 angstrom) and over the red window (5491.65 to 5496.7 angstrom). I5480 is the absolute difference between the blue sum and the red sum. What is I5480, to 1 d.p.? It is 0.9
